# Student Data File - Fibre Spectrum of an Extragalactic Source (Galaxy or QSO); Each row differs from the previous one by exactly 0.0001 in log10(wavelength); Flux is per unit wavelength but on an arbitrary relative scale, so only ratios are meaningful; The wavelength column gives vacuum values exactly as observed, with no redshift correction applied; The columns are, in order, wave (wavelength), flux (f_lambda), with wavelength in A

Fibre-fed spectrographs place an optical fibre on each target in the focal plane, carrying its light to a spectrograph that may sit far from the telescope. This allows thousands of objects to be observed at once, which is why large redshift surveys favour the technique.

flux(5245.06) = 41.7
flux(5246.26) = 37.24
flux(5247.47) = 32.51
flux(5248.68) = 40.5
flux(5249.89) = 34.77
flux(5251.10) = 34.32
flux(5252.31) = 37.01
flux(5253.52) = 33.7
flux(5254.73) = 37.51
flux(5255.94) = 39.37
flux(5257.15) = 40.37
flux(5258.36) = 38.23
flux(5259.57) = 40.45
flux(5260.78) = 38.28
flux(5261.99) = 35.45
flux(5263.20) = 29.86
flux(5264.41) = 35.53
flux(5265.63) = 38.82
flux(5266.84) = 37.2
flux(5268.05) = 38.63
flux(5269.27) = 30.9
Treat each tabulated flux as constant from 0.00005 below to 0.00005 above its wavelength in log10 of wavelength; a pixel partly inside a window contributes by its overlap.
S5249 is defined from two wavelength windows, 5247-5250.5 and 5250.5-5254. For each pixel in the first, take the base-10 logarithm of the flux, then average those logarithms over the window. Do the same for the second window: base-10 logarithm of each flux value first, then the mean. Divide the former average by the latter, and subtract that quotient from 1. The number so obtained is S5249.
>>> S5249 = -0.006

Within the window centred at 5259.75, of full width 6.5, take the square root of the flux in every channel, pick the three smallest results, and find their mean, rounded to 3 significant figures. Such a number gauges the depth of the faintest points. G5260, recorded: 6.11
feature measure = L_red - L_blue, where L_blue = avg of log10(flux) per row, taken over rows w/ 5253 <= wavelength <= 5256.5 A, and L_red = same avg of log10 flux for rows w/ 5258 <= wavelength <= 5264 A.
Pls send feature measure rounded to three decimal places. -0.006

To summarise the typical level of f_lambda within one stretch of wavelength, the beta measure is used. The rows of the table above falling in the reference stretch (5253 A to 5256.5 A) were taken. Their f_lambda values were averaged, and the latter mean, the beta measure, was 36.9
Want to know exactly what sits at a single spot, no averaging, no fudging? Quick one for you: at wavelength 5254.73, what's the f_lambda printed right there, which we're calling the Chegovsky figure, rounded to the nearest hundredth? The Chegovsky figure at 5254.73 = 37.51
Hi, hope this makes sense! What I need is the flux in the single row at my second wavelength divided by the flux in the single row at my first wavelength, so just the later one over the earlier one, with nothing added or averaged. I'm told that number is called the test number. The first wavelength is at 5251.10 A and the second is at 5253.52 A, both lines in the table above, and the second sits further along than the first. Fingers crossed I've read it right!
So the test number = 0.98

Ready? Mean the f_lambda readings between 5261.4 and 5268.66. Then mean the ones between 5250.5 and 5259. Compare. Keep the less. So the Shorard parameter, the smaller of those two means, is 35.9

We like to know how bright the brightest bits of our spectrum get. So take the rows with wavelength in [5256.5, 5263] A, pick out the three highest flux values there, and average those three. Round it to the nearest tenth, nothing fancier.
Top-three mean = 39.7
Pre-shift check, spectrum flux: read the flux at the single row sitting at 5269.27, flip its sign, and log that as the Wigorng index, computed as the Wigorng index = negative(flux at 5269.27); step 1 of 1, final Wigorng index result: -31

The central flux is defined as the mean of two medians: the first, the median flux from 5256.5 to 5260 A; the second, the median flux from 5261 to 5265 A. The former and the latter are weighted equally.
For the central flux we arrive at 37.9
